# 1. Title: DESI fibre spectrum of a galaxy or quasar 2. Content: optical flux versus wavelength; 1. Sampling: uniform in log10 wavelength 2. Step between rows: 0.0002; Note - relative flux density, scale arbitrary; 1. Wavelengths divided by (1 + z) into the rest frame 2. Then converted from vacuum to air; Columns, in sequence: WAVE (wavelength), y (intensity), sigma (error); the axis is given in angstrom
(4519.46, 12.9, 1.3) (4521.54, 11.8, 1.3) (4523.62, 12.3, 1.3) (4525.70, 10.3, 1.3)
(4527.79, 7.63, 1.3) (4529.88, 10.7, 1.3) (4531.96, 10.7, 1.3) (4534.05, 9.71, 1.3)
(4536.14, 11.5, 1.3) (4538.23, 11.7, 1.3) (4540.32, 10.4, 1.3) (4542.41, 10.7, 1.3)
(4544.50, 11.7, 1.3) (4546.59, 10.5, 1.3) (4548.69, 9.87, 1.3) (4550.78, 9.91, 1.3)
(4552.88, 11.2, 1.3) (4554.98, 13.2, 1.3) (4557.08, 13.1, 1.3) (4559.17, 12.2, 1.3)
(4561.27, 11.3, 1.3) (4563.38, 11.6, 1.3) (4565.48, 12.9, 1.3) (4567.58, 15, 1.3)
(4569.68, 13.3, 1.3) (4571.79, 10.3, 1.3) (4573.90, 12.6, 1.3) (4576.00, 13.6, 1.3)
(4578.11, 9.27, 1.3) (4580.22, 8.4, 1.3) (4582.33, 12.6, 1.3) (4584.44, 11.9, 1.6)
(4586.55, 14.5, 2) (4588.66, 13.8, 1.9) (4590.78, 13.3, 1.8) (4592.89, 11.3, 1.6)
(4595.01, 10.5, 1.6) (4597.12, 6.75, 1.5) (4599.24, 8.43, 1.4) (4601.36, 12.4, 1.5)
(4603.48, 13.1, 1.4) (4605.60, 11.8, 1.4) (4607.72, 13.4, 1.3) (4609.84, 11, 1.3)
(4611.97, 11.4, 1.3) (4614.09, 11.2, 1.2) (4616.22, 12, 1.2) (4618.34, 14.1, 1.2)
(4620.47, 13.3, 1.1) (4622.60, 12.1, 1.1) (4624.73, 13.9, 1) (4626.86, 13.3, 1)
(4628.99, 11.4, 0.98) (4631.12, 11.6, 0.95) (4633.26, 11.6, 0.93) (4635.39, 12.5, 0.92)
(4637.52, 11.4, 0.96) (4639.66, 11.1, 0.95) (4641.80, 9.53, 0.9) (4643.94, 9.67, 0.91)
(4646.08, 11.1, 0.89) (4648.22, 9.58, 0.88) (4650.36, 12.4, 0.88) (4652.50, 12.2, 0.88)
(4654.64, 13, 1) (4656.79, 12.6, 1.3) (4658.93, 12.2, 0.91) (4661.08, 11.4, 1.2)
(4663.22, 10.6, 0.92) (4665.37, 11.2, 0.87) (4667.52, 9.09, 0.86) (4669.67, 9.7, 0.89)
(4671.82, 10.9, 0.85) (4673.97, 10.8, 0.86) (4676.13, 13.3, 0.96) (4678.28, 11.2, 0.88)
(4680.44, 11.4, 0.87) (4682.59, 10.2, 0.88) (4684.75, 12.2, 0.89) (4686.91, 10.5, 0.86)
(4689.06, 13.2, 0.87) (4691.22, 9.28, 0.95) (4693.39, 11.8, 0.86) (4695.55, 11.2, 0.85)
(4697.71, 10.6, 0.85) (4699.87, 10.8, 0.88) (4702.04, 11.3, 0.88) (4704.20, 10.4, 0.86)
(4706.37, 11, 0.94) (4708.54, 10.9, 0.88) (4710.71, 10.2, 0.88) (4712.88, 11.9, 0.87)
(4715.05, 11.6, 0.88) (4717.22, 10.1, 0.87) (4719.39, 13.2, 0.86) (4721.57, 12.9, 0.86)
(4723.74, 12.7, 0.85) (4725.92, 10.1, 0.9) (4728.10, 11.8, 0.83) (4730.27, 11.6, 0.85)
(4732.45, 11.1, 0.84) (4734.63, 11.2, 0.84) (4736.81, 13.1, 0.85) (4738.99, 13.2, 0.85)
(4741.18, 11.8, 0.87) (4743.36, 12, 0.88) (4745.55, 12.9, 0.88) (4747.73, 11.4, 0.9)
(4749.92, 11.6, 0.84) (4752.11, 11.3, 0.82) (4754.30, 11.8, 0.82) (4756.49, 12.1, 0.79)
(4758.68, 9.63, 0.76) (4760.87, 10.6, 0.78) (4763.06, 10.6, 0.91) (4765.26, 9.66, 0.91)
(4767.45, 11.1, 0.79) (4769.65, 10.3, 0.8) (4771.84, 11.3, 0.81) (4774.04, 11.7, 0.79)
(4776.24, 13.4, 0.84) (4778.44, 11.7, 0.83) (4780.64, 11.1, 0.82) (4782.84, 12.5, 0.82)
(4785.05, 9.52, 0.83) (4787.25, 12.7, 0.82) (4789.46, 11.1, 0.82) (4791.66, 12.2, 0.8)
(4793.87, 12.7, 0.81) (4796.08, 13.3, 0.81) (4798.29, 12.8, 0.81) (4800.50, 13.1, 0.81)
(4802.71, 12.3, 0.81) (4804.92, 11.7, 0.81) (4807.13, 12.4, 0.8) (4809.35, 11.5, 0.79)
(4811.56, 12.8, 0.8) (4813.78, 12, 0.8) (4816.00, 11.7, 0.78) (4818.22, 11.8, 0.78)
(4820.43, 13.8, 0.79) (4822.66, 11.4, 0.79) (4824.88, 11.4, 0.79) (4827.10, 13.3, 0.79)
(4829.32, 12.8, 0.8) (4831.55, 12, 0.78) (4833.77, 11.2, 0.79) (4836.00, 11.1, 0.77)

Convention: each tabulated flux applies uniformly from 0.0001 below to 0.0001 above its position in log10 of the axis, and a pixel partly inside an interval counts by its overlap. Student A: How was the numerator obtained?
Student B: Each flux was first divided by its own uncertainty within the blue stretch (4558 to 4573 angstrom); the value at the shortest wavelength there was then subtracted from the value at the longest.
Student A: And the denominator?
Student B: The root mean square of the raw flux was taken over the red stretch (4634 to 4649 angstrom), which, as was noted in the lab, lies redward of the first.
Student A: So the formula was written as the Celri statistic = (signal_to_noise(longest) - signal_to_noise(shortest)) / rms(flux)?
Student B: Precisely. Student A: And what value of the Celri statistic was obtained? -0.1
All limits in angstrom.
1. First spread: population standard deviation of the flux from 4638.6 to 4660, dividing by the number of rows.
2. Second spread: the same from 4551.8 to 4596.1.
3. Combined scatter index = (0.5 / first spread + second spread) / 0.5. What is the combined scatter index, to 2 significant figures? 4.0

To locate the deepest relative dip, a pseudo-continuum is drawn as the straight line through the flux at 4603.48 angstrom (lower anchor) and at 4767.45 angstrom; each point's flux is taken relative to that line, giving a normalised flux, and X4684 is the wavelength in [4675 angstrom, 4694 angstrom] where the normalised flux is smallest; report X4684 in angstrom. 4691.22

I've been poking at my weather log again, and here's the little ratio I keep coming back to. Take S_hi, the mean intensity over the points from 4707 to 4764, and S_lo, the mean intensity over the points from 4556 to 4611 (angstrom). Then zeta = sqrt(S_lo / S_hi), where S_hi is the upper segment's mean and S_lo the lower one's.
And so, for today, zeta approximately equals 1.01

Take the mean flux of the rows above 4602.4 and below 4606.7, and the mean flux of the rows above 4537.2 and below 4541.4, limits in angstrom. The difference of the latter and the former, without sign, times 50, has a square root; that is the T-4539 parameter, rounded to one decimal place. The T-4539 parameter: 8.4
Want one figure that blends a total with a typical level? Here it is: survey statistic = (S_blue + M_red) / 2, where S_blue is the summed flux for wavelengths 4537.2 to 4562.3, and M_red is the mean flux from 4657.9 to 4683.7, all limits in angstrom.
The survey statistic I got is 73.4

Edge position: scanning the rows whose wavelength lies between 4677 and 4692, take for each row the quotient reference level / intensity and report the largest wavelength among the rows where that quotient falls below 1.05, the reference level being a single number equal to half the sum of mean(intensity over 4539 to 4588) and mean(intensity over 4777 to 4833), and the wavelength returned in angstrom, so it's 4689.06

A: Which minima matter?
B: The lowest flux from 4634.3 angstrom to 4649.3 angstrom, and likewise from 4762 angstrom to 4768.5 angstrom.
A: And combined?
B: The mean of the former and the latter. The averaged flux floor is 9.6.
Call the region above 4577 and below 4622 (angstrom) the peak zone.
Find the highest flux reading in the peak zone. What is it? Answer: 14.5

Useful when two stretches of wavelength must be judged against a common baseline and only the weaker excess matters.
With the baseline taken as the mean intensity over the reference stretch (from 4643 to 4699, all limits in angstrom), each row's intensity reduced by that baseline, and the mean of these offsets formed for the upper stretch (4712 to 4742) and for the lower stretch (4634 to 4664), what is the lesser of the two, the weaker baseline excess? 0.2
